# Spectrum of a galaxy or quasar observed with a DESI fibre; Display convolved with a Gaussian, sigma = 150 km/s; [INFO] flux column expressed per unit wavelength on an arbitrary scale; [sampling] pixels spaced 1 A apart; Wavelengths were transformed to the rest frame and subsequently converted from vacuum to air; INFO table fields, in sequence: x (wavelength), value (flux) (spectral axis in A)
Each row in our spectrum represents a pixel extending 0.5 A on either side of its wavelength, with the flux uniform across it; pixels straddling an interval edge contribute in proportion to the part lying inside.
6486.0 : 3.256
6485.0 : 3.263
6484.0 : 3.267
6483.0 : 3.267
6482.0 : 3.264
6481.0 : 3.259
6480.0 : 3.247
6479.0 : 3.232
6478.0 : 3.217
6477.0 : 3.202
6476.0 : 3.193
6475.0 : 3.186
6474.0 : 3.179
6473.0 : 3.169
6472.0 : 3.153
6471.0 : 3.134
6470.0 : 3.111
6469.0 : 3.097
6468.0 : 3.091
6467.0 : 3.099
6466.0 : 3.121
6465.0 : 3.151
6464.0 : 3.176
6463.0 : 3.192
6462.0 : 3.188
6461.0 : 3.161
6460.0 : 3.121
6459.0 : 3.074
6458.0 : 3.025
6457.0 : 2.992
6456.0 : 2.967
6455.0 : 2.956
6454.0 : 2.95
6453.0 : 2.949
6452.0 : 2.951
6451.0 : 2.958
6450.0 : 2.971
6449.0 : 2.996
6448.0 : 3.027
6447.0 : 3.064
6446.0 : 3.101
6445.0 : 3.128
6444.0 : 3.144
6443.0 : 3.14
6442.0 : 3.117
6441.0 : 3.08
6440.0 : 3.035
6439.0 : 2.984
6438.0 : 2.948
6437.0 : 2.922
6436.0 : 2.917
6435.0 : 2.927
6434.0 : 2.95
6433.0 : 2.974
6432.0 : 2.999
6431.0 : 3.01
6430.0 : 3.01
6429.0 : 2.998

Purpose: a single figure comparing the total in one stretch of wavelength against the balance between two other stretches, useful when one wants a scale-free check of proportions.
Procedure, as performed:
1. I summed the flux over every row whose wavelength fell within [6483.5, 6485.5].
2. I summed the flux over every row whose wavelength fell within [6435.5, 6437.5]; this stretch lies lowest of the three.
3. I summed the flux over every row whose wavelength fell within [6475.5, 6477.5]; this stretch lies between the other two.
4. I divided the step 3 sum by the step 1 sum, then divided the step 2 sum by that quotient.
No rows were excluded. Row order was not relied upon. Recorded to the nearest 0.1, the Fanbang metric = 6.0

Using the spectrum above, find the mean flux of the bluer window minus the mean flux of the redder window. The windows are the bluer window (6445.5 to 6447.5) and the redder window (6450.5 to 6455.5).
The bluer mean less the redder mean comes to 0.13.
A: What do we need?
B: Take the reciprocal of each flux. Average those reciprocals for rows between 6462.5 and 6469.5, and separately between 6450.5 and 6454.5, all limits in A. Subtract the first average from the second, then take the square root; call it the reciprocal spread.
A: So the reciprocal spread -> 0.140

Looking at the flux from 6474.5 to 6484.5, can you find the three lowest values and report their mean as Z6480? 3.19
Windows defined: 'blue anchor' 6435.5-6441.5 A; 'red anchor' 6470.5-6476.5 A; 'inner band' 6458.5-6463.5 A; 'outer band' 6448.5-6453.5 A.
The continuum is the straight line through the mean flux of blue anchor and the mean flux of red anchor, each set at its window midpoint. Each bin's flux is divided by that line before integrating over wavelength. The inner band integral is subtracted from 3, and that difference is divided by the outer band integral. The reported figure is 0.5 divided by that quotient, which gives -1.17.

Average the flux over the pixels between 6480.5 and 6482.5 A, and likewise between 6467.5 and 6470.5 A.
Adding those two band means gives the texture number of 6.36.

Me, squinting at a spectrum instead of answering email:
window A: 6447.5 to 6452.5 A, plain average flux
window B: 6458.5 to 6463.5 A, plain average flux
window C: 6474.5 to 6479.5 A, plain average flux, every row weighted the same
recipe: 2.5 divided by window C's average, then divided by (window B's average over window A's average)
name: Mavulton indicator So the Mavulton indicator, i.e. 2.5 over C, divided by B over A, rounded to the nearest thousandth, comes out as 0.739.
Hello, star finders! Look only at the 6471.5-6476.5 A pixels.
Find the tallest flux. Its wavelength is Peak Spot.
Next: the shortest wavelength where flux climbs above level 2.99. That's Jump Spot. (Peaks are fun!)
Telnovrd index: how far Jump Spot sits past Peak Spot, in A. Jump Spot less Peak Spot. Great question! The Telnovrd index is -4 A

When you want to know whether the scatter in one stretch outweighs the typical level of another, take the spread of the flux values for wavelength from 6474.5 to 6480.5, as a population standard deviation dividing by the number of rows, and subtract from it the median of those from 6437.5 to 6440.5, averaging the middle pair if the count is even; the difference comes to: -2.962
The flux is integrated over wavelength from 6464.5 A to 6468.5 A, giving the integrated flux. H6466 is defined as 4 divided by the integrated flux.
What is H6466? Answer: 0.321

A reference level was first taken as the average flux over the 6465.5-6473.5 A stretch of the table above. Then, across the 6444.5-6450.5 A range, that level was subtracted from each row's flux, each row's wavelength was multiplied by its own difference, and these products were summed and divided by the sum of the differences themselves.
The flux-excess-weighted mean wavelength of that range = 6448.8 A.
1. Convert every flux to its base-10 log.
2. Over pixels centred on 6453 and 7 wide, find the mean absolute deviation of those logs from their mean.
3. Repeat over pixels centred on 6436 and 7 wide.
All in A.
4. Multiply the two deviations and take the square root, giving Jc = 0.0017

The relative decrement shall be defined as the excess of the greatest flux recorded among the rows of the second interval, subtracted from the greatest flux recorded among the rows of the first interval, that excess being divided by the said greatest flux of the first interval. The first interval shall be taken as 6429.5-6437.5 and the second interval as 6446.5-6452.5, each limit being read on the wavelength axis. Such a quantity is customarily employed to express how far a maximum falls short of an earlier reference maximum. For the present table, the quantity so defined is -0.02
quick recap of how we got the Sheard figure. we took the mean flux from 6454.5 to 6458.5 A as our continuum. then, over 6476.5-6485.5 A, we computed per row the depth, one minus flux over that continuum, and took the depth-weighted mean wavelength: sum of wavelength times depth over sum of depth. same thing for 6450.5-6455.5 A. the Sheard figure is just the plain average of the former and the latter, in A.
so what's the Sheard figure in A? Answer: 6467.1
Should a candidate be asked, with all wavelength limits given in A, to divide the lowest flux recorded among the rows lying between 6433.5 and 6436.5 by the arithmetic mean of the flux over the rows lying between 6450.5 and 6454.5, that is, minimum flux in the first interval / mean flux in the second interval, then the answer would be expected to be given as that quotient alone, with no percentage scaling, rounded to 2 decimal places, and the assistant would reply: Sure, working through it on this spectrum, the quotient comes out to 0.99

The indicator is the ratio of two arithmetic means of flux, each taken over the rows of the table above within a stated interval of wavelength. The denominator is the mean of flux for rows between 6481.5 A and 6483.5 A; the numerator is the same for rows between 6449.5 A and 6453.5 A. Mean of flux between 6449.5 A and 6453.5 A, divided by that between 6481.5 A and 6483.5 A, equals 0.91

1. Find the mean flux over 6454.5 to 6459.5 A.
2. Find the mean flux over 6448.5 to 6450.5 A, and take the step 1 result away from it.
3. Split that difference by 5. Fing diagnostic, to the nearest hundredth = 0.00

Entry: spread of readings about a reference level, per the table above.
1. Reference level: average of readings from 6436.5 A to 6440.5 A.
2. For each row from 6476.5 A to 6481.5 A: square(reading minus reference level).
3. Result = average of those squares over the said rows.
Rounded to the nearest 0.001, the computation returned 0.068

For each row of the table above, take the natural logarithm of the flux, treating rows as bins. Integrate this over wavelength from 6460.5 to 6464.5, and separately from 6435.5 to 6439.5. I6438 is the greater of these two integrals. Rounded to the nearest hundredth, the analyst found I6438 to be 4.63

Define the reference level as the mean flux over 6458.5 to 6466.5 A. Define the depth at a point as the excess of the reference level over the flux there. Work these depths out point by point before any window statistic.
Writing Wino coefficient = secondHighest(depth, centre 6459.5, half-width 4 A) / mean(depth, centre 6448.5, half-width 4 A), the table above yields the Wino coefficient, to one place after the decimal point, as 1.3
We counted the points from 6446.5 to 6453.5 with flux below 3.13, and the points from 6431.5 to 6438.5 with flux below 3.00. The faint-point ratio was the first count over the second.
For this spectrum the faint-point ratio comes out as 1.0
